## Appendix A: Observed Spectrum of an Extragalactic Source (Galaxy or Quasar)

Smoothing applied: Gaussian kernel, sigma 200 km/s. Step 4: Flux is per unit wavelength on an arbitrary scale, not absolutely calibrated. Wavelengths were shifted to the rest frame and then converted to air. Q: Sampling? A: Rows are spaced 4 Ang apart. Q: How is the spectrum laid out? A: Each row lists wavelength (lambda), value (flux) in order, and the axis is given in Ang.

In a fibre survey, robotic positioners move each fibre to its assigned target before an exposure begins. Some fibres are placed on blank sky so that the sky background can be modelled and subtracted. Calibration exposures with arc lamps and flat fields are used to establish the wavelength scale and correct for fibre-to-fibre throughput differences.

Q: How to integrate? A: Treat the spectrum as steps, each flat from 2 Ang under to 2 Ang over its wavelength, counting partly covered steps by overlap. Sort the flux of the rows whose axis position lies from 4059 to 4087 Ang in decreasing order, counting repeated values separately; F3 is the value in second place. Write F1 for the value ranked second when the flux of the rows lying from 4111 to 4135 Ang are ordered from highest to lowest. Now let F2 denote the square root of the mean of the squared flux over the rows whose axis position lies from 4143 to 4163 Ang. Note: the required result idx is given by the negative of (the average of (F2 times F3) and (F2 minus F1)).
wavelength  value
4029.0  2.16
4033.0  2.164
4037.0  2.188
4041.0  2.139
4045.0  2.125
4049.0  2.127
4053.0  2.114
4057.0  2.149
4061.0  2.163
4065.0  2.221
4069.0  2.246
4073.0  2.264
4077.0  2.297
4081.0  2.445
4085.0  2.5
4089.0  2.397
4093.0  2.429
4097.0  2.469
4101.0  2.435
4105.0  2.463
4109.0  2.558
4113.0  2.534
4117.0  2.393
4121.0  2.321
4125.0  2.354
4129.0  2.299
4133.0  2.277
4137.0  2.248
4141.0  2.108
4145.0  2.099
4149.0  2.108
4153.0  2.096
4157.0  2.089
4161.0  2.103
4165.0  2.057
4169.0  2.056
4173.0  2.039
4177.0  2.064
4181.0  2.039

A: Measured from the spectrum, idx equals -2.42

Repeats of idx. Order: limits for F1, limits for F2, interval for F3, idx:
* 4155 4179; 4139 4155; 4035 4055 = -2.26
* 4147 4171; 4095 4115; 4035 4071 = -2.96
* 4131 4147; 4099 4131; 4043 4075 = -2.81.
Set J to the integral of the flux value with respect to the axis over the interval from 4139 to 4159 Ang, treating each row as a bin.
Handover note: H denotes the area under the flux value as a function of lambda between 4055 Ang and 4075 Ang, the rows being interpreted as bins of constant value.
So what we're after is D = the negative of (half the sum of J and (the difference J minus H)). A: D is -19.9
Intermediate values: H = 44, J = 42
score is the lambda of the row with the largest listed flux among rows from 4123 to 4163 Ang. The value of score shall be 4125.0 Ang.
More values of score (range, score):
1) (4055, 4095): 4085.0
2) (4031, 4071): 4069.0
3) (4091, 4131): 4109.0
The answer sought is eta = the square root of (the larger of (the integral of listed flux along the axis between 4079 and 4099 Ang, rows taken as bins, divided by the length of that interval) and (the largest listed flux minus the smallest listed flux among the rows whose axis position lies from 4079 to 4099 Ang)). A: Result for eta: 1.56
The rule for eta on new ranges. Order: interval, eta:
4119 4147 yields 1.50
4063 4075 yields 1.50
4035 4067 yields 1.47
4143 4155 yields 1.45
